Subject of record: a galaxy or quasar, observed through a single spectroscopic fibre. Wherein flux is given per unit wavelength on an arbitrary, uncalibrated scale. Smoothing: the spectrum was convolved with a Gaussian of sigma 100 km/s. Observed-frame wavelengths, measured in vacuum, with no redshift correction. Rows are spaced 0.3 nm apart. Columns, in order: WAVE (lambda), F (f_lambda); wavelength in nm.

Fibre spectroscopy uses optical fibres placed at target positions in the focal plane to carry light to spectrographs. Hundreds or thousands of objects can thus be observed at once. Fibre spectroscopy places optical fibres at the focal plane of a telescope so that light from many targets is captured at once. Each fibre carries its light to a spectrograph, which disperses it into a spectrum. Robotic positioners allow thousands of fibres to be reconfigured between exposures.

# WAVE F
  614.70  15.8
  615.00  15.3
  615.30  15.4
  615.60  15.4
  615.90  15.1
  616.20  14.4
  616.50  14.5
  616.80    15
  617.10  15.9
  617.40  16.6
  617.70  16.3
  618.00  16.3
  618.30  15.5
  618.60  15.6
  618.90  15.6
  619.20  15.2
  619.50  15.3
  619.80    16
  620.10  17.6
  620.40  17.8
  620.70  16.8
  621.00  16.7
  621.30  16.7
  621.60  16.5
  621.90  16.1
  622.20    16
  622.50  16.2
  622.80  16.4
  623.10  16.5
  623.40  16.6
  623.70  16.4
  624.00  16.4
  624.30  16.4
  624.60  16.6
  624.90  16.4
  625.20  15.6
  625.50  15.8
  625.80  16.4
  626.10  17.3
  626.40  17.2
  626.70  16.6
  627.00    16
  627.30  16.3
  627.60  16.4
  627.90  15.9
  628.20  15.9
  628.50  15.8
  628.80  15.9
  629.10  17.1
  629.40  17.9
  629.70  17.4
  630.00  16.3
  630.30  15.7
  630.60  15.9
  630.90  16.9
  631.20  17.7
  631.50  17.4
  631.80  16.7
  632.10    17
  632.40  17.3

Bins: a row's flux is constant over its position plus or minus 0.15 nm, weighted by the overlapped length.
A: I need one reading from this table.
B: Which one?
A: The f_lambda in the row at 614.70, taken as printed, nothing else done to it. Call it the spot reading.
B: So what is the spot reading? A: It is 15.8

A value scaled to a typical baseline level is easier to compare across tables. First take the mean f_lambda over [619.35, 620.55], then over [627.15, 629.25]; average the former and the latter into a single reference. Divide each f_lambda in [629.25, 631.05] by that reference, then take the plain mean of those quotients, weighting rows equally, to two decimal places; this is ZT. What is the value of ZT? 1.02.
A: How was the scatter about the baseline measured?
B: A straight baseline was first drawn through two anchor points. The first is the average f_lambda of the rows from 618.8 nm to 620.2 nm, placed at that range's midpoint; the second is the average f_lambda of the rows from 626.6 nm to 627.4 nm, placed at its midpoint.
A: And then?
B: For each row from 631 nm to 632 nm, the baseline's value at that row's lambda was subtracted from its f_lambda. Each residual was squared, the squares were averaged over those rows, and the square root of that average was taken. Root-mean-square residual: 0.87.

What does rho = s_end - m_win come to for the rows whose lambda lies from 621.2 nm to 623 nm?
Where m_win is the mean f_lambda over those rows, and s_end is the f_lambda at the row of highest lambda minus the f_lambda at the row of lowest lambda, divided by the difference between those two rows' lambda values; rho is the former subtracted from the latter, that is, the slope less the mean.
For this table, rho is -16.5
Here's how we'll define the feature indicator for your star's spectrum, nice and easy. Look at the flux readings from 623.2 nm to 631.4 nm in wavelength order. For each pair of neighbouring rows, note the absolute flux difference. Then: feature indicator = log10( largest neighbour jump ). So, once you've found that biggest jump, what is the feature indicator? 0.1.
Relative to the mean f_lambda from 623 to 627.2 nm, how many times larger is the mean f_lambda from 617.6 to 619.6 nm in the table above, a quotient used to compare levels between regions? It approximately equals 0.954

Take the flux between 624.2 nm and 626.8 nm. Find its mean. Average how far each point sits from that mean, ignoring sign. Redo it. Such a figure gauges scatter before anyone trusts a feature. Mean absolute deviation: 0.40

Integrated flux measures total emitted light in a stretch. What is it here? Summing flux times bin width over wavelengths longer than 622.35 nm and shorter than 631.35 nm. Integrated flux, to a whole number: 148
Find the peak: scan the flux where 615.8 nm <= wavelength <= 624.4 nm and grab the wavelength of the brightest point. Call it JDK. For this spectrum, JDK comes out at 620.40 nm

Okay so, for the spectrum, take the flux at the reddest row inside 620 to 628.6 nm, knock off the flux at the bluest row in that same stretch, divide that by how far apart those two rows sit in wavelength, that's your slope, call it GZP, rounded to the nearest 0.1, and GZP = -0.2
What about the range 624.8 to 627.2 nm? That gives -0.2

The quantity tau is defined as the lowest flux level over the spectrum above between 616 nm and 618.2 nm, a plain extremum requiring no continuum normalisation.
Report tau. 14.4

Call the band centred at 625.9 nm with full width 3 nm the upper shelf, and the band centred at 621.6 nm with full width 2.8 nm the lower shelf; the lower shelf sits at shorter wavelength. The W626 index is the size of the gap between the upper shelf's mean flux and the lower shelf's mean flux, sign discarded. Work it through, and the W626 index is 0.2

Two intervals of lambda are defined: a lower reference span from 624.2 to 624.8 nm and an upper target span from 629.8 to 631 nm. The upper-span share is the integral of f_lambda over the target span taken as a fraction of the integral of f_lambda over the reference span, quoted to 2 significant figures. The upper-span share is 2.0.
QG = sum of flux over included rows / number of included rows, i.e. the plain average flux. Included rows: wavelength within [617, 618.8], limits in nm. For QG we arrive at 16.0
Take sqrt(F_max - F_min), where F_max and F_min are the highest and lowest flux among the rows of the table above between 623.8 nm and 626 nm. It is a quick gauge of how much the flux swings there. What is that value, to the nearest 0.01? 1.00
